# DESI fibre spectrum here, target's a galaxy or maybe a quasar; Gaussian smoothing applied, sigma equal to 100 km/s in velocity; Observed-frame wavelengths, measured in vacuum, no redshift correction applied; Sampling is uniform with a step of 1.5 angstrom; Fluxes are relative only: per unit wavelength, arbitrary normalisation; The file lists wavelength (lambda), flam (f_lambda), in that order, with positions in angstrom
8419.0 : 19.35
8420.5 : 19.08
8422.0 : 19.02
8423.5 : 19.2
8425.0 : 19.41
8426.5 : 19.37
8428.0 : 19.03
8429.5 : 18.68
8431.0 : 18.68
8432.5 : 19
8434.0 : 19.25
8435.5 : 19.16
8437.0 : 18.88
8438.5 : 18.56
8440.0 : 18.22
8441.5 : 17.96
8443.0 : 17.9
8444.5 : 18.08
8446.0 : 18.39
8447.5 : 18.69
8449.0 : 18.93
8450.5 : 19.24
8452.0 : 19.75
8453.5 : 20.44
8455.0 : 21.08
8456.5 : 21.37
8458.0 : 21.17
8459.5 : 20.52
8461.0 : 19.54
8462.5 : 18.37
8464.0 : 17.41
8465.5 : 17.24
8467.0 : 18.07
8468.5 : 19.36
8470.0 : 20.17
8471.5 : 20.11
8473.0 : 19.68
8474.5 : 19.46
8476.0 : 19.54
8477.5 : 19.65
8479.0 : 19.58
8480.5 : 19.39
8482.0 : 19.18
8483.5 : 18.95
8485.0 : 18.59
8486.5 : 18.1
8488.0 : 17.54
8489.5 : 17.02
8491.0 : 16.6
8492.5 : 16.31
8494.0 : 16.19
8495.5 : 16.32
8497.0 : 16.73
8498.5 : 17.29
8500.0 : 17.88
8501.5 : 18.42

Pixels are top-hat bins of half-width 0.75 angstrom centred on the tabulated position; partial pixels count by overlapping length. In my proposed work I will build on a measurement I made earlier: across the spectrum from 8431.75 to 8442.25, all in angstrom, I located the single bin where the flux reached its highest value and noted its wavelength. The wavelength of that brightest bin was 8434.0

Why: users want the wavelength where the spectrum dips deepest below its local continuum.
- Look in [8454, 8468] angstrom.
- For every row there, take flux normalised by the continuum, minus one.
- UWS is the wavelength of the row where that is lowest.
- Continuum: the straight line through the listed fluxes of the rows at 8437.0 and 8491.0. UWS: 8465.5 angstrom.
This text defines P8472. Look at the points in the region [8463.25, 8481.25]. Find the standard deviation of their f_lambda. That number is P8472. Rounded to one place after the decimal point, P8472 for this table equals 1.0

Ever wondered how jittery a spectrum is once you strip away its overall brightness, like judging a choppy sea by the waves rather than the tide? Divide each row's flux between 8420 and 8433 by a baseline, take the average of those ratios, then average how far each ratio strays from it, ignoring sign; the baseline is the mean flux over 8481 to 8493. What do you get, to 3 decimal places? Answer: 0.011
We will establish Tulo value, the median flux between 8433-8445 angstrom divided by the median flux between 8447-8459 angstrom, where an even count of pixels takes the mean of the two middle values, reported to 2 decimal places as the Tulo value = 0.92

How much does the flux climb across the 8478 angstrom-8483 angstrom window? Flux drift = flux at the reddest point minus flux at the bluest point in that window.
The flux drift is -0.40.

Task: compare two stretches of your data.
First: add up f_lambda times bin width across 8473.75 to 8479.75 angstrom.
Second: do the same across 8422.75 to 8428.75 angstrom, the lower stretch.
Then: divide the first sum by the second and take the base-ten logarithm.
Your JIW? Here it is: 0.007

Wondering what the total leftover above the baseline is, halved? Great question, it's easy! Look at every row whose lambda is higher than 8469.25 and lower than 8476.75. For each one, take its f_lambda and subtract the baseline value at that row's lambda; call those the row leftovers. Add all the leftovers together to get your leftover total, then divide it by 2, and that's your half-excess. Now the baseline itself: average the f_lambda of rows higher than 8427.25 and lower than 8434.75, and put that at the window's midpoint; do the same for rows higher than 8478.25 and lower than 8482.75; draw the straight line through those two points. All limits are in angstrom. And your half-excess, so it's 1.2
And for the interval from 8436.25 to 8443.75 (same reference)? -1.8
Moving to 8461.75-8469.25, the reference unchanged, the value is -2.9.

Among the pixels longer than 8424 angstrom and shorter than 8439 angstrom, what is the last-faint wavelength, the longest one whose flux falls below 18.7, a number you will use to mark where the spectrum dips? 8438.5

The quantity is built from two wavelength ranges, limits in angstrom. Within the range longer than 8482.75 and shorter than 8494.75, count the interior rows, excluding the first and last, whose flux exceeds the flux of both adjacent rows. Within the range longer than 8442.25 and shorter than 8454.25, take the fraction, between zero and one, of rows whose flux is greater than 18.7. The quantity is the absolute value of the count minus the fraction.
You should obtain 0.50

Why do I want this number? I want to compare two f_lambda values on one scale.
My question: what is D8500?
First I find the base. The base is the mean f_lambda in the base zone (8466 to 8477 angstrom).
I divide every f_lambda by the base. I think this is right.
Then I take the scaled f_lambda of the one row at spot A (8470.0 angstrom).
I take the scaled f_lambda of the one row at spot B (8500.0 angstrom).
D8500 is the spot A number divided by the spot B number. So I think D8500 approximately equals 1.13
